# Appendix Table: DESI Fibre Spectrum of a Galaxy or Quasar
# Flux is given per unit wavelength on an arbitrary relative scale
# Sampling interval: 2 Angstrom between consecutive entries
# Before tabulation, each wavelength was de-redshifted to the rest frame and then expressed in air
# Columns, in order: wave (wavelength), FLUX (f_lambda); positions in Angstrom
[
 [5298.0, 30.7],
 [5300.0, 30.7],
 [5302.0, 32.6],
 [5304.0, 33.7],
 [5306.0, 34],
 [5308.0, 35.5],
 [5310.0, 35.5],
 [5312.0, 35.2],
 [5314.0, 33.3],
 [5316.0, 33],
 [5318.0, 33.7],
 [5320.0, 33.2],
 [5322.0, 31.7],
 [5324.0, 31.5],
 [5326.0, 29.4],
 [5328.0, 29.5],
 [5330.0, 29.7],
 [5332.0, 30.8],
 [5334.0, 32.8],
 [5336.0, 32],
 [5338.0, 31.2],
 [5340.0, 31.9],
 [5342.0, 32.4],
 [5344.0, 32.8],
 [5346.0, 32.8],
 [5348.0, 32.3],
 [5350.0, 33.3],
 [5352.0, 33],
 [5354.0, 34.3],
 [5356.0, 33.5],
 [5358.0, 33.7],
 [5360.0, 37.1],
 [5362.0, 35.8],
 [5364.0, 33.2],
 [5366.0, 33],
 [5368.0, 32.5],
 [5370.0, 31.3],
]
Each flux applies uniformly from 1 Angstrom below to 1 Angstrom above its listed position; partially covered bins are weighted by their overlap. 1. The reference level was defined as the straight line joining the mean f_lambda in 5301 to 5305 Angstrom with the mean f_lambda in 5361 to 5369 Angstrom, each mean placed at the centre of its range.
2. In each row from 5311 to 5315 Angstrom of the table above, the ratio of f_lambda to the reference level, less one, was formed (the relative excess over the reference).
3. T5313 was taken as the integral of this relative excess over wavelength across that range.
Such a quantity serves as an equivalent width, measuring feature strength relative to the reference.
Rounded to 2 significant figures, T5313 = 0.12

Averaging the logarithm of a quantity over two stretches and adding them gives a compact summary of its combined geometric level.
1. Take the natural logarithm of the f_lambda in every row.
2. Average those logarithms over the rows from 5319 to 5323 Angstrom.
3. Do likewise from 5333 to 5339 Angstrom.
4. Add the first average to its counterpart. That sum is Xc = 6.94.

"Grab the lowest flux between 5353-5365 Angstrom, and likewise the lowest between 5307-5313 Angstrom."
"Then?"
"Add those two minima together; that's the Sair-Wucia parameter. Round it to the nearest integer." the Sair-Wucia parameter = 68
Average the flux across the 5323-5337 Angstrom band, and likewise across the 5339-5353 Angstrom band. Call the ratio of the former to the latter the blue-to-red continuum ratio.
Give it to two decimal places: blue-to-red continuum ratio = 0.94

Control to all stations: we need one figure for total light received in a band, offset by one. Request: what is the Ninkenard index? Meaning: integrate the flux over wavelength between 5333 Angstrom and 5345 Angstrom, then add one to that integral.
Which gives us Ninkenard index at 387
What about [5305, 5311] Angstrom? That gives 211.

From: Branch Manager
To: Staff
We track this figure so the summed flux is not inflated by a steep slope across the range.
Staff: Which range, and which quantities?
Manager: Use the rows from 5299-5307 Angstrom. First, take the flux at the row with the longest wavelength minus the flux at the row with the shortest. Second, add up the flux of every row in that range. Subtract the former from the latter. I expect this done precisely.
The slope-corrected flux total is 128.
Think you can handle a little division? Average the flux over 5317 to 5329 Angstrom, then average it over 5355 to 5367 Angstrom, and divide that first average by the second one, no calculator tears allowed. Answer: 0.92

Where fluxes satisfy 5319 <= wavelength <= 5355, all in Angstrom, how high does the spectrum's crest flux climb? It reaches 34.3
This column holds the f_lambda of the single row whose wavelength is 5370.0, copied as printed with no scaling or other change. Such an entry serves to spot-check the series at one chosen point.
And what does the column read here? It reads 31.3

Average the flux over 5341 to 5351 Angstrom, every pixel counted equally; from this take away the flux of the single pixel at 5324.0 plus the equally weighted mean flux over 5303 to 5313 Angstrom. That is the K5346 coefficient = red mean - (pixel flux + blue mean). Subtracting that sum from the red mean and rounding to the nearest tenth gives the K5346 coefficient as -33.6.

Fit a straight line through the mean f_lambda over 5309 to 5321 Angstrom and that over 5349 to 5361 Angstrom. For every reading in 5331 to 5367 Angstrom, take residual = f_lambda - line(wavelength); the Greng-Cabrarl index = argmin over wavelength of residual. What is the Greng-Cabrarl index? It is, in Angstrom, 5332.0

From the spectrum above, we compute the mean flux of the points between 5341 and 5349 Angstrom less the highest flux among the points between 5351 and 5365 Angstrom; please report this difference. -4.5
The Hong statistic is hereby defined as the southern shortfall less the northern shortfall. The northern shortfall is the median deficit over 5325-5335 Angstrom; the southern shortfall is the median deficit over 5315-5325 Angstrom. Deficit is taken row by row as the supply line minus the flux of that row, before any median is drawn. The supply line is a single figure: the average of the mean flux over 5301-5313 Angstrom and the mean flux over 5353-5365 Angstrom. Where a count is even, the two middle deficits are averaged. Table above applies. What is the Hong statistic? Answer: -3.3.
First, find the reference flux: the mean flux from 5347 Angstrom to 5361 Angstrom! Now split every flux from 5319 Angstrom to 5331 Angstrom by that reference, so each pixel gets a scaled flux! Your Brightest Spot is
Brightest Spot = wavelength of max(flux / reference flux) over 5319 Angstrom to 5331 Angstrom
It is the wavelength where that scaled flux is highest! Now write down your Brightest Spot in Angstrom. 5320.0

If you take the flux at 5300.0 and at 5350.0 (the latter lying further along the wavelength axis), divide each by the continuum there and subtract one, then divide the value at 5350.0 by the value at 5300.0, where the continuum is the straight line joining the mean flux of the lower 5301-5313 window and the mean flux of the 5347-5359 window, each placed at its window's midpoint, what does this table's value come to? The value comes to 0.0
